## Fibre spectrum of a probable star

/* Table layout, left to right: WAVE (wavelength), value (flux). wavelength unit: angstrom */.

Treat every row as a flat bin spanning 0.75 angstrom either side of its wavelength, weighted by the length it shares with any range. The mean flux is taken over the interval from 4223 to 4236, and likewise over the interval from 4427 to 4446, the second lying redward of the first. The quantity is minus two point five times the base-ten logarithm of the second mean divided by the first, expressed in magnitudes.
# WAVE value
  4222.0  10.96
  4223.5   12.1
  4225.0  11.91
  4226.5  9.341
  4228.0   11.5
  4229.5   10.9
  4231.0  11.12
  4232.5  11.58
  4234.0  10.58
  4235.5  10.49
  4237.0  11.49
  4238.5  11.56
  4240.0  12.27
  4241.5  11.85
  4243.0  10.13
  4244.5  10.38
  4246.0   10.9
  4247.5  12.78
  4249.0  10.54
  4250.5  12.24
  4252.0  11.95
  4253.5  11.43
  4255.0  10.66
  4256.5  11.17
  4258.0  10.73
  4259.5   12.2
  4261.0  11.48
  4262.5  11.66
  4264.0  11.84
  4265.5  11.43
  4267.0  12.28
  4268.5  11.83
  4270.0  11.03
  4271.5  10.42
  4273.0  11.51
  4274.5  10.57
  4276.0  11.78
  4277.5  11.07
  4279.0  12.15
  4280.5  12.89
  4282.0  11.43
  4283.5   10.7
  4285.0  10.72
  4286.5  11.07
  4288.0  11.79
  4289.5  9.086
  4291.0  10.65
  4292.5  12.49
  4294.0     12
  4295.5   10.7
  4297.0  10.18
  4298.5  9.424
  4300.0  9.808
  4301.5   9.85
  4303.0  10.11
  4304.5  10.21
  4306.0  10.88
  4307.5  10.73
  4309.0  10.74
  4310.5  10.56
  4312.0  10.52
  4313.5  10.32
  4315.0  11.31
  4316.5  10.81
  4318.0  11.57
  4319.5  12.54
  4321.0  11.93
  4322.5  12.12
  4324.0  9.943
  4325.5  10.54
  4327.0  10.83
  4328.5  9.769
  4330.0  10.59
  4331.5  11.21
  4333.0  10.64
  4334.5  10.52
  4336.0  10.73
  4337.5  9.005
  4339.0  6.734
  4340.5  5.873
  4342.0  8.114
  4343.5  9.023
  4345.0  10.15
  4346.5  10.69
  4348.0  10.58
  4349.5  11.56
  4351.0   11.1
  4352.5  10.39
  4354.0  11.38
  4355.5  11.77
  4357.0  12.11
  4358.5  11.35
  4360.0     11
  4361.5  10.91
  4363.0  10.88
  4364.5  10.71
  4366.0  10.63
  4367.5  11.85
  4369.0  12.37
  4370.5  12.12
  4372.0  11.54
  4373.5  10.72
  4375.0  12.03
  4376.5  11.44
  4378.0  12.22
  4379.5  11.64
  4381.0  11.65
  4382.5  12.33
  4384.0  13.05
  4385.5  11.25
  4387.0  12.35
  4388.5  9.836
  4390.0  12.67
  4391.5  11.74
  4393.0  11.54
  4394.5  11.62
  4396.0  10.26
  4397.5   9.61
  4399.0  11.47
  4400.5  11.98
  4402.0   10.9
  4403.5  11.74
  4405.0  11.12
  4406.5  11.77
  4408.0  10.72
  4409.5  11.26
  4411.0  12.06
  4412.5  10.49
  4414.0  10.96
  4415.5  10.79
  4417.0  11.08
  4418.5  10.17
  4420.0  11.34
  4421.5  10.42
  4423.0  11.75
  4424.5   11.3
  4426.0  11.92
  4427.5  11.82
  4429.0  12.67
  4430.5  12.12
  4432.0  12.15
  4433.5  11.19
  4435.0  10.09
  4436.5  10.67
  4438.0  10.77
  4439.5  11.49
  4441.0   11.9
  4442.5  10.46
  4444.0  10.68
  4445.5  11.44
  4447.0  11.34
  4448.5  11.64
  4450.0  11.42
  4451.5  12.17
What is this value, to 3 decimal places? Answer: -0.028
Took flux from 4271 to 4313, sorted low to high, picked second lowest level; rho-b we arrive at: 9.424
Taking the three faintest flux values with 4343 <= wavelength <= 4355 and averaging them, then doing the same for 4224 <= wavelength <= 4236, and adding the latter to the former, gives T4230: 20.0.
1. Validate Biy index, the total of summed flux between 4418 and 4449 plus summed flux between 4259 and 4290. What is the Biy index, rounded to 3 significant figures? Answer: 476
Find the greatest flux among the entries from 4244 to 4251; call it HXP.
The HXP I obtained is 12.78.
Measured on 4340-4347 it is 10.69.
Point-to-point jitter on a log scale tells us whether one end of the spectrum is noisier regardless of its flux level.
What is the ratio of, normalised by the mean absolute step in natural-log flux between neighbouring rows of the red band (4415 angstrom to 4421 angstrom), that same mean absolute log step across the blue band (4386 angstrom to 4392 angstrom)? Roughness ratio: 2.5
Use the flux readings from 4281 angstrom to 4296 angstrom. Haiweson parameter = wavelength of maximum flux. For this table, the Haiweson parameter 4292.5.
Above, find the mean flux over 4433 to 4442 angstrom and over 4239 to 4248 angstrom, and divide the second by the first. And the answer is 1.03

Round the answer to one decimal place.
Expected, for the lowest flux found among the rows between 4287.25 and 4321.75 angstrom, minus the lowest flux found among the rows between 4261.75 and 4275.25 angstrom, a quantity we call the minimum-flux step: -1.3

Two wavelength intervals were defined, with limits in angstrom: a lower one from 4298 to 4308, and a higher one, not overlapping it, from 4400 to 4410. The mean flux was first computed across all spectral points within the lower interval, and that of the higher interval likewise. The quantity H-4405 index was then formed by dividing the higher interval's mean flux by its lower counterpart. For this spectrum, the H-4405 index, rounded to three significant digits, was 1.12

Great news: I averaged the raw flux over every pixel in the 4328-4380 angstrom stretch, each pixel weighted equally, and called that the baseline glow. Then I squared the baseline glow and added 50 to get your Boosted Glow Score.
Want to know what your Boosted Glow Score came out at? 163.8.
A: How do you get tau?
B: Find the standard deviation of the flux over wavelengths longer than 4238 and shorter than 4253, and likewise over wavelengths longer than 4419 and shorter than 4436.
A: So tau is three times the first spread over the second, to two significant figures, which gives 3.6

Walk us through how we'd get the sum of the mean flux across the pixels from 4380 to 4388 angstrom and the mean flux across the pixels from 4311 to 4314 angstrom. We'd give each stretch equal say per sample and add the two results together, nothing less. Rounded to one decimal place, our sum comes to 22.5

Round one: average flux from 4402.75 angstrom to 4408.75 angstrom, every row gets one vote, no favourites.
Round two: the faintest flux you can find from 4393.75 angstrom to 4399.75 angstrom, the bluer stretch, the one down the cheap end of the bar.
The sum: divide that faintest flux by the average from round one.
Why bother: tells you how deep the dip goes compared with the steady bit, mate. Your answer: 0.85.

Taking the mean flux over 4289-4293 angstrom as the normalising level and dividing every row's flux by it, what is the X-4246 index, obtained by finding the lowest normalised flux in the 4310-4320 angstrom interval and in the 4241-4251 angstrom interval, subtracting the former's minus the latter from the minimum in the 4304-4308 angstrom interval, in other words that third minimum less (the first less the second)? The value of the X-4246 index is 0.933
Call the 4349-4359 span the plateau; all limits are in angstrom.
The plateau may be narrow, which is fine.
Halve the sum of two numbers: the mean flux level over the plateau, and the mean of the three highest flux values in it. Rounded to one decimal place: 11.6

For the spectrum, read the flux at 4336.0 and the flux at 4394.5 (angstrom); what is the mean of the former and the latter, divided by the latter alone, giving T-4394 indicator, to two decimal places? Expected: 0.96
